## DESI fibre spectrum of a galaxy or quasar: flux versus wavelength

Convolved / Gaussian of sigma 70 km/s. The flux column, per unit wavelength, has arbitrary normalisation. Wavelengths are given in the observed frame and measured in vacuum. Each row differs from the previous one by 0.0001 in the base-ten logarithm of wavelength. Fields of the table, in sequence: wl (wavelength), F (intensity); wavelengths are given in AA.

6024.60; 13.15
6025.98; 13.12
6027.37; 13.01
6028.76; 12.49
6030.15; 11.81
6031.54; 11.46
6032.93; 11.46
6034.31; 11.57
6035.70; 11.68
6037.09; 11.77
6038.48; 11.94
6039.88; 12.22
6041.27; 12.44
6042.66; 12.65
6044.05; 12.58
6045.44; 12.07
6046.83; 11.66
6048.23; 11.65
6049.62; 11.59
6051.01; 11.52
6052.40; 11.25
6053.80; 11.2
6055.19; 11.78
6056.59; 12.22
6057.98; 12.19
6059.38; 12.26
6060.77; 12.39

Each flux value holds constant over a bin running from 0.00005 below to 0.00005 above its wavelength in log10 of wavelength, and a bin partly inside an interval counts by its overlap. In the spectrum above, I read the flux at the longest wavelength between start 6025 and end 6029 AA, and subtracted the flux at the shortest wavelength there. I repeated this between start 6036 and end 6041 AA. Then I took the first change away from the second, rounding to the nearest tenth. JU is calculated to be 1.1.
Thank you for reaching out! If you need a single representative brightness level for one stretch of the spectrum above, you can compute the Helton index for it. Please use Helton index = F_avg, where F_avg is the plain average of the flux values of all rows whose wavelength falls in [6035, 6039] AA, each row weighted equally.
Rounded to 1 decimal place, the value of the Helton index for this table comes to 11.8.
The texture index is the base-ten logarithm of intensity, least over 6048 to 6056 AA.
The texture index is 1.05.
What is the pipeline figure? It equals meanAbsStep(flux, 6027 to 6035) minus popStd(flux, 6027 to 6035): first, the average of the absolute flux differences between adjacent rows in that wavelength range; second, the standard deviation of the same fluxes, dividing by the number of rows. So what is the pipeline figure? -0.25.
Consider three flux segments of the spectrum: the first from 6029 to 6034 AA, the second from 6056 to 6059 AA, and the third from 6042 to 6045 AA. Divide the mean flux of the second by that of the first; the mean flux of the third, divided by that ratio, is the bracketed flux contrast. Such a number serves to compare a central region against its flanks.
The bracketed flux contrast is 12.0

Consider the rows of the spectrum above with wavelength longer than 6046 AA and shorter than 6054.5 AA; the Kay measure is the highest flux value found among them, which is 11.66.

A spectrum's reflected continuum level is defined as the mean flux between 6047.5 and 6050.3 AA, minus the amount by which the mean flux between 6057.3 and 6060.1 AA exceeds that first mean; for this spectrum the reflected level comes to 11.0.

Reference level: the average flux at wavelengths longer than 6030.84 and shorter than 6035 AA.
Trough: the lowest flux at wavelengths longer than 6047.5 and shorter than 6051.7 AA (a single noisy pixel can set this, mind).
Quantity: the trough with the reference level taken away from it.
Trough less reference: 0.0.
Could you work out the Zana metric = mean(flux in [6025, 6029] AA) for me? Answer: 12.9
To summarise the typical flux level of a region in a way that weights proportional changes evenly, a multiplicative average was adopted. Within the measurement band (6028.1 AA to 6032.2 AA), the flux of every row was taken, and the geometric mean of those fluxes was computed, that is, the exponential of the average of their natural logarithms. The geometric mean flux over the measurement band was 11.9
